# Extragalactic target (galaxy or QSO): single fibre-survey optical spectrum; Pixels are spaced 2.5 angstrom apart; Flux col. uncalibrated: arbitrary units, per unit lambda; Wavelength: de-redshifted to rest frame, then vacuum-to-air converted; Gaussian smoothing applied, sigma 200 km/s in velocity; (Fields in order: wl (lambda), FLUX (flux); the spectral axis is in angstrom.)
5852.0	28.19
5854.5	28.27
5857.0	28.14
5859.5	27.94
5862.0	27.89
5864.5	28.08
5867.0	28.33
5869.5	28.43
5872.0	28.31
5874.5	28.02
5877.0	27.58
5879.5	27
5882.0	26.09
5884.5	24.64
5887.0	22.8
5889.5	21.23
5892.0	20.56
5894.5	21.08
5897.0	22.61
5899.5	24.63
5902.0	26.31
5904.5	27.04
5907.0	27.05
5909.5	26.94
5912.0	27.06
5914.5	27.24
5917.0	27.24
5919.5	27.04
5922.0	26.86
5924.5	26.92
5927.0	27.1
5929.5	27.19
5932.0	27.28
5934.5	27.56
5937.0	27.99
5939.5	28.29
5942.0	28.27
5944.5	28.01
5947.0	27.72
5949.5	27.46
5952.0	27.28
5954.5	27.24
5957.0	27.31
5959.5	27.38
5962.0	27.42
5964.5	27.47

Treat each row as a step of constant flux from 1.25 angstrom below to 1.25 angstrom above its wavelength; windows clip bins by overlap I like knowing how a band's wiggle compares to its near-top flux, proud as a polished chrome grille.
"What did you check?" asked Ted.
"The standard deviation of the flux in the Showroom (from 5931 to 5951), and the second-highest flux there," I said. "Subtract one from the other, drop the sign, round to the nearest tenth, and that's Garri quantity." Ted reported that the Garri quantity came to 27.9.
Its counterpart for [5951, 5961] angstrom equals 27.3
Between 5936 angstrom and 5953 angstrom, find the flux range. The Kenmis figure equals 1.0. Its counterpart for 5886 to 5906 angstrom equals 6.5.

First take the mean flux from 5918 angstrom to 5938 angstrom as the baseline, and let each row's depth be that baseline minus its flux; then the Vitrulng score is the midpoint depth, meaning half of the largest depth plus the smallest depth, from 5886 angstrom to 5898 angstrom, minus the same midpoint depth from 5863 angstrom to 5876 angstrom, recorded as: 6.5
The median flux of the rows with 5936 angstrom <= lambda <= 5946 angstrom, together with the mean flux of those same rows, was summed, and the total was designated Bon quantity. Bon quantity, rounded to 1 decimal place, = 56.3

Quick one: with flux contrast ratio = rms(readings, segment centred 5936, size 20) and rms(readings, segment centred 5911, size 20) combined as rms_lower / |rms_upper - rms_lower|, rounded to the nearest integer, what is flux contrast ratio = 37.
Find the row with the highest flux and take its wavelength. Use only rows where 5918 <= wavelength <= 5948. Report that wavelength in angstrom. 5939.5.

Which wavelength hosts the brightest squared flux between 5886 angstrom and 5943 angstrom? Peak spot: 5939.5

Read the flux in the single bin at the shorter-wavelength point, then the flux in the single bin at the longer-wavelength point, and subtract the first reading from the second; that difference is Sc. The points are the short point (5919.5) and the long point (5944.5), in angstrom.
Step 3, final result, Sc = 1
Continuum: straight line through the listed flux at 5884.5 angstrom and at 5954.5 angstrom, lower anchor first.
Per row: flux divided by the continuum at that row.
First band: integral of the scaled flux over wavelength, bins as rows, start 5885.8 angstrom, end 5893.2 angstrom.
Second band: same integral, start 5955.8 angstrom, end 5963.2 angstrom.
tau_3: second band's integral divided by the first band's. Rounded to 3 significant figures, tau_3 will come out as 1.15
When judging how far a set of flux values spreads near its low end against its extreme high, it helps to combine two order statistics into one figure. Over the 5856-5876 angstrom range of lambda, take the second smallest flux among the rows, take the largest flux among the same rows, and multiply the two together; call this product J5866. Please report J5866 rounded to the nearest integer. 794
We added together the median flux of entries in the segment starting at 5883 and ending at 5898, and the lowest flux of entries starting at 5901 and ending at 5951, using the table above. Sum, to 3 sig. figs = 48.2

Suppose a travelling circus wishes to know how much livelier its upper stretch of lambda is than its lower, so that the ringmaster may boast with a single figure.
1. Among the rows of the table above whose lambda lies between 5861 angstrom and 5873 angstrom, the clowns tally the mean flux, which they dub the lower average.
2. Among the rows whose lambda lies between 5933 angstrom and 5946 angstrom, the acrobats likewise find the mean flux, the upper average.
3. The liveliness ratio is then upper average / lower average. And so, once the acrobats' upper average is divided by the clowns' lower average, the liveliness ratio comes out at 0.99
